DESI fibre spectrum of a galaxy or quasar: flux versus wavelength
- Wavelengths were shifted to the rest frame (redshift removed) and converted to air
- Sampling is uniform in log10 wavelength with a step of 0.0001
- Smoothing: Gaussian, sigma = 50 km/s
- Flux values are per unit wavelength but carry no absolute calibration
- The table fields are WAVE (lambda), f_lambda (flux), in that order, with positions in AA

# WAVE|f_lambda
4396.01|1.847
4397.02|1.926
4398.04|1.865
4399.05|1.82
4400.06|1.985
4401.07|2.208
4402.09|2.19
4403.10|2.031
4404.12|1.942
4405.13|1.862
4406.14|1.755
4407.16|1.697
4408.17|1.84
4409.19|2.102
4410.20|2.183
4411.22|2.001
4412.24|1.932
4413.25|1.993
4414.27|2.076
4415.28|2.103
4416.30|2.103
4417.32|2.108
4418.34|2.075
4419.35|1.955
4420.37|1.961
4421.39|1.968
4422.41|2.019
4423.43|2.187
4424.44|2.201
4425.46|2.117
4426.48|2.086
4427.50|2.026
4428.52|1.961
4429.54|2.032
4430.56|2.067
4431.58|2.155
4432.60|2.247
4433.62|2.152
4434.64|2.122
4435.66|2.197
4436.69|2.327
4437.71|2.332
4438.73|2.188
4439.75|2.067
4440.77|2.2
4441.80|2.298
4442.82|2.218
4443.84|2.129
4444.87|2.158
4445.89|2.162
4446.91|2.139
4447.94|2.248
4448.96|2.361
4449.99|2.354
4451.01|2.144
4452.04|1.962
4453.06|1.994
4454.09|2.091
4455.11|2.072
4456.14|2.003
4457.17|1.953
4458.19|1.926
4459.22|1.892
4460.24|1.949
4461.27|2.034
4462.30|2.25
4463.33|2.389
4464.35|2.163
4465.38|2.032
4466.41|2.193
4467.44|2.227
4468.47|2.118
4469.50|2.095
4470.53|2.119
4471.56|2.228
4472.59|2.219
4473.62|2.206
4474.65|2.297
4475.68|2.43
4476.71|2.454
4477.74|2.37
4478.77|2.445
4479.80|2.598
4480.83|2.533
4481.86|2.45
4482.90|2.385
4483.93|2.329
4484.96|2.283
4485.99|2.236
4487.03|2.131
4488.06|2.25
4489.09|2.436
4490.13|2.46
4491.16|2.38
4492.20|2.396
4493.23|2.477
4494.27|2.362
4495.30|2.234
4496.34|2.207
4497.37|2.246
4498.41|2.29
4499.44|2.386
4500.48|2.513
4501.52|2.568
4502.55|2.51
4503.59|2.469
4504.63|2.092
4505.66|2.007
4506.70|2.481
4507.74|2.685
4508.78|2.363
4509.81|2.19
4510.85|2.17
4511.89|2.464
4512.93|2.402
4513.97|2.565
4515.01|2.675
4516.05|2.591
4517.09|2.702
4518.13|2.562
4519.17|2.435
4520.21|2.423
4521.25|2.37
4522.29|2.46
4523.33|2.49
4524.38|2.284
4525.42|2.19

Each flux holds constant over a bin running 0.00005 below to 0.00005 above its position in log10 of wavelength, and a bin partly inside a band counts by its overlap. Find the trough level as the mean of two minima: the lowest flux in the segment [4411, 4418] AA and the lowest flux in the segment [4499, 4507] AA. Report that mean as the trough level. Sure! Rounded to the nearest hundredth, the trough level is 1.97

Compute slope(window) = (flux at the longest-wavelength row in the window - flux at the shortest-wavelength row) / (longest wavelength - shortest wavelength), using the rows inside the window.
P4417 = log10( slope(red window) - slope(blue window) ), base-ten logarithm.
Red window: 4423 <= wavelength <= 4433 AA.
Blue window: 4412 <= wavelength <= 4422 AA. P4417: -2.58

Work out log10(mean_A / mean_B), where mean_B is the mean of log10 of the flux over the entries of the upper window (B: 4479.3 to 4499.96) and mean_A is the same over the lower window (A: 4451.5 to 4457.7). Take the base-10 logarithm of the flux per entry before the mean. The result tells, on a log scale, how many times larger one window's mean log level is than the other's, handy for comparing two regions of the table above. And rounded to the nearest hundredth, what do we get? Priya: -0.09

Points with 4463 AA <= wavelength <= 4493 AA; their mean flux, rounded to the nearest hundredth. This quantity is 2.31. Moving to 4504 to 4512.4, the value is 2.31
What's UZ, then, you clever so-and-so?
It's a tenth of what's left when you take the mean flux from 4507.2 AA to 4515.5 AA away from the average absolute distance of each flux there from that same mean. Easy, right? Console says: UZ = -0.228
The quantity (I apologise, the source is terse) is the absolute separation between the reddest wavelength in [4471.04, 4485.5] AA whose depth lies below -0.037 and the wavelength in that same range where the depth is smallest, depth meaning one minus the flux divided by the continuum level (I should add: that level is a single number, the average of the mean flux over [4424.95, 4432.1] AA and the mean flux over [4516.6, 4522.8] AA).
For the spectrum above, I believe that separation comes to 3.1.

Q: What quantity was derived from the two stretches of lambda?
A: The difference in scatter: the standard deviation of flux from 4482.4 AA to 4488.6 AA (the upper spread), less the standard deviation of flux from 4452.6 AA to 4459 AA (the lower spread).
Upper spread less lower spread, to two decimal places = 0.02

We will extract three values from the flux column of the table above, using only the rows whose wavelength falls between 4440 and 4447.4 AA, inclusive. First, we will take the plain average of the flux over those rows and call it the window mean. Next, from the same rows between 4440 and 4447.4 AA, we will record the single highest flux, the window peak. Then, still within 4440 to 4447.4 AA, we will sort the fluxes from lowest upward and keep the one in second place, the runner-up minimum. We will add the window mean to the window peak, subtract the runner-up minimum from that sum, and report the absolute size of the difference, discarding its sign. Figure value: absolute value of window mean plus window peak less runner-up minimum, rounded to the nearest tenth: 2.3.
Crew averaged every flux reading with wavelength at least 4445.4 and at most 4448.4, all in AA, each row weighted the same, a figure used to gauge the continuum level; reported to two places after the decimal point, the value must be 2.18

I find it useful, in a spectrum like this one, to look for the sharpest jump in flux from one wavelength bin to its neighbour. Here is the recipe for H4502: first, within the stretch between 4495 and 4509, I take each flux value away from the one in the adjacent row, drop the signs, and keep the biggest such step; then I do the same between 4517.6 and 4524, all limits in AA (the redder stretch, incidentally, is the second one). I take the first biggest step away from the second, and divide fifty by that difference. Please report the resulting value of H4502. -144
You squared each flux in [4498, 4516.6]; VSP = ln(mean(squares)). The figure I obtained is 1.8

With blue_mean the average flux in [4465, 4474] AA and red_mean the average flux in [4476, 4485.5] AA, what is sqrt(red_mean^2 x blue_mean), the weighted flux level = 3.57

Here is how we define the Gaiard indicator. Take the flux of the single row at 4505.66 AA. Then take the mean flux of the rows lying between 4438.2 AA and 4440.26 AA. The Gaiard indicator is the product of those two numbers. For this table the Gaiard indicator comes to 4.3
